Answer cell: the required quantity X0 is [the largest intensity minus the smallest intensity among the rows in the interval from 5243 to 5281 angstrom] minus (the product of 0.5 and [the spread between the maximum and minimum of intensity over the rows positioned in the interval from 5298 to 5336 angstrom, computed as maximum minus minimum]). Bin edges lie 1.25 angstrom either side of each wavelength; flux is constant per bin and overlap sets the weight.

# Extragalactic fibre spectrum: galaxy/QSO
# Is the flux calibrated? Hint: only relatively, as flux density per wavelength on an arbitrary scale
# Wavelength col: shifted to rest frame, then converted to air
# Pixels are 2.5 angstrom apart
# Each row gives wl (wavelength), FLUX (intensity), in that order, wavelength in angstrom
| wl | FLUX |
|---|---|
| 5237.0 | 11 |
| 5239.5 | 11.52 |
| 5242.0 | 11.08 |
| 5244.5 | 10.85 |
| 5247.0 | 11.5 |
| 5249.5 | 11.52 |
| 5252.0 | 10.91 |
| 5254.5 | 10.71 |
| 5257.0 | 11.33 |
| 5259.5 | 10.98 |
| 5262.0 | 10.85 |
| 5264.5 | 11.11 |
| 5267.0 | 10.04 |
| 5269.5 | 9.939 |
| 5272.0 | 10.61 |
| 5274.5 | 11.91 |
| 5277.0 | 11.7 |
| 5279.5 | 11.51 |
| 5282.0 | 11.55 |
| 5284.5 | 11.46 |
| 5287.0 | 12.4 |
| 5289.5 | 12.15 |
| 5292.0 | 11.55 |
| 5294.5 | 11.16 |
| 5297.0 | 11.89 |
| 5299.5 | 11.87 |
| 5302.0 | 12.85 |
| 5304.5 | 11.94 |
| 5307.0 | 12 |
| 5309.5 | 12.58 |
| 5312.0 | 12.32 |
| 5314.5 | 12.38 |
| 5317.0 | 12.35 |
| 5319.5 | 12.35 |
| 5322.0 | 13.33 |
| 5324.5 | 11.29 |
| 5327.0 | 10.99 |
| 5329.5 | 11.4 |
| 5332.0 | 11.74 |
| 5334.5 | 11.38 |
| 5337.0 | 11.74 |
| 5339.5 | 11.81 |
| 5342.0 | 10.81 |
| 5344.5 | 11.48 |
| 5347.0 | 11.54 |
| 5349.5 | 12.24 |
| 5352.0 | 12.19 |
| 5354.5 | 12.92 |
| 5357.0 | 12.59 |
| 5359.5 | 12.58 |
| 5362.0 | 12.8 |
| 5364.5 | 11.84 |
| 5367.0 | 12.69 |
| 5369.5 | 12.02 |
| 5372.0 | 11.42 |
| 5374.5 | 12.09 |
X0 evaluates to 0.80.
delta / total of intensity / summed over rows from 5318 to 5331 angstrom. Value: 59.4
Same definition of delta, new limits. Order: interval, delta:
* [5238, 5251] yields 56.5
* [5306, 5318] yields 61.6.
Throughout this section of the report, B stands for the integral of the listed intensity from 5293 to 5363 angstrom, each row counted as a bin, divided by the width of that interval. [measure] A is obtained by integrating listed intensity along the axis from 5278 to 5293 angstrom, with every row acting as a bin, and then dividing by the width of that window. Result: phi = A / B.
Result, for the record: 0.98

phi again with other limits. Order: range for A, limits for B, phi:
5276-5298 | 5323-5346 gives 1.02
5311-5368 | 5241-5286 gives 1.08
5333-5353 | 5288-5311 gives 0.97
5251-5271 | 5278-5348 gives 0.91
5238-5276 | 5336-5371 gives 0.91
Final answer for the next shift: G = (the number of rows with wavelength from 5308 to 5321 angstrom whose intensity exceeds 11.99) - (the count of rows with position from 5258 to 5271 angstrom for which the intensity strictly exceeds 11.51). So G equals 5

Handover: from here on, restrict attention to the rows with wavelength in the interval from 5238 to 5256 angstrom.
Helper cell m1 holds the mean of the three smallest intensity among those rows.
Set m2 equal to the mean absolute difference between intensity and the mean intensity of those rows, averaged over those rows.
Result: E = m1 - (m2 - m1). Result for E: 21.3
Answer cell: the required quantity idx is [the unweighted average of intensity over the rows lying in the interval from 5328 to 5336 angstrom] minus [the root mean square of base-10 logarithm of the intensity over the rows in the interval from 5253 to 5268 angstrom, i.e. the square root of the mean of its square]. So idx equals 10.5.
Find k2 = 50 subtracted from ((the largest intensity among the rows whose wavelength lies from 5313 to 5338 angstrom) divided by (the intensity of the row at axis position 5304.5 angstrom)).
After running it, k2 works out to -48.9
